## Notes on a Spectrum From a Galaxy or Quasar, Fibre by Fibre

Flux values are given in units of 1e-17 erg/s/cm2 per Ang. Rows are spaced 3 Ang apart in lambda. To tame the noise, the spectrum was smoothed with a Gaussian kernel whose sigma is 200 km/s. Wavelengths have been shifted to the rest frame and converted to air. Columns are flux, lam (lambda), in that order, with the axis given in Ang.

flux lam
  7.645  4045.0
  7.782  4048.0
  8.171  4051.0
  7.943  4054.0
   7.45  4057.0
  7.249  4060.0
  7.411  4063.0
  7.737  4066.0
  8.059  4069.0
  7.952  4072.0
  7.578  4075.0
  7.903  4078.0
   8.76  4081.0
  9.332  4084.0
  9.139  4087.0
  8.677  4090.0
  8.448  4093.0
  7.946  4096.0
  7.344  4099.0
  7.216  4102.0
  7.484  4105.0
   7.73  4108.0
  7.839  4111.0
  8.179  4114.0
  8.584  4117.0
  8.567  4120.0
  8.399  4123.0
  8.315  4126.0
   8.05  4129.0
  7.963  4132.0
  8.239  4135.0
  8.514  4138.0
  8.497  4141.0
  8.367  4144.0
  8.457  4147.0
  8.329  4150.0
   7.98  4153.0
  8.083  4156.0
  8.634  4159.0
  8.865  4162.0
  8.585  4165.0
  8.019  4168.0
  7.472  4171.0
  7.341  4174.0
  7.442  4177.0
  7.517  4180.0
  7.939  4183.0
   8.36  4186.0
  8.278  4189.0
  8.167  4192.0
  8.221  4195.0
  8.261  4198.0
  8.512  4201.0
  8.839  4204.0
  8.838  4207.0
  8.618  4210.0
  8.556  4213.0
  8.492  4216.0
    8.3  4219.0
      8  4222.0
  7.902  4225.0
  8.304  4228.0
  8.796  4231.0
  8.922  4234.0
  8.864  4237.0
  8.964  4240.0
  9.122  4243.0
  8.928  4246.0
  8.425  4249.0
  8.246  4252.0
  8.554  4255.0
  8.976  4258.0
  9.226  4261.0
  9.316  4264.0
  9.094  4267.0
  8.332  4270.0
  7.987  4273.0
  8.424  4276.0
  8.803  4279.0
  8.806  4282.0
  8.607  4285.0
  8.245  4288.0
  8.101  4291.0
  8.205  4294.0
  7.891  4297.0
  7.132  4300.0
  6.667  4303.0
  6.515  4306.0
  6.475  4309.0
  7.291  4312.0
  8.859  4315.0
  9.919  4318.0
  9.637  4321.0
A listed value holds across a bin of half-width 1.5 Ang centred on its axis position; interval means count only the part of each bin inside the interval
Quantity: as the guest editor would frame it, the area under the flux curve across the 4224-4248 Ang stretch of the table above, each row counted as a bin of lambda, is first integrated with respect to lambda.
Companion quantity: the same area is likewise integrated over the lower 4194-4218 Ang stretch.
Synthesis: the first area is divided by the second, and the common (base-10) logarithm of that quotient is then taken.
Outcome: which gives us 0.01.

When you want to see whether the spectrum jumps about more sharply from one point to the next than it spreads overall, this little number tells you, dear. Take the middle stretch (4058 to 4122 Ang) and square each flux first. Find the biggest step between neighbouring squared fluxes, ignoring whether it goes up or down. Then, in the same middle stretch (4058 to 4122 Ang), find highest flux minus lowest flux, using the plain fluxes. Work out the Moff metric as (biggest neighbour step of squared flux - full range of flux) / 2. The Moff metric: 6.1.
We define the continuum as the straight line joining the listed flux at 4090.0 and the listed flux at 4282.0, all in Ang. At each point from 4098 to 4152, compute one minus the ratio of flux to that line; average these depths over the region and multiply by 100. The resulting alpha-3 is 6.7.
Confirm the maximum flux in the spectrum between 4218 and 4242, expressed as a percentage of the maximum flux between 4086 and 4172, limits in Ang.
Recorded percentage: 98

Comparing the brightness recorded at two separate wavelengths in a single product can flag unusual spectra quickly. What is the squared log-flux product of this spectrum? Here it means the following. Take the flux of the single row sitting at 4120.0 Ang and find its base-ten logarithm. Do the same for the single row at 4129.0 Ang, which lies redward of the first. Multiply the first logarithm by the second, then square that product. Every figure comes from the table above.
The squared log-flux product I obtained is 0.714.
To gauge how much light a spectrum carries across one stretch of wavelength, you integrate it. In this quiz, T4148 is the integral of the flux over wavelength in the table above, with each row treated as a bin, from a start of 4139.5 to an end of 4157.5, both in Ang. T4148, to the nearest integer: 149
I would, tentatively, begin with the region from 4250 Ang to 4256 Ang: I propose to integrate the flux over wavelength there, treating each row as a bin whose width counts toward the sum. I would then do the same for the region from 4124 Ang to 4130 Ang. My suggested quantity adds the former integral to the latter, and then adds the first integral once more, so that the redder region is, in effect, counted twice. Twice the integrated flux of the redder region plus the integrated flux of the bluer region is 150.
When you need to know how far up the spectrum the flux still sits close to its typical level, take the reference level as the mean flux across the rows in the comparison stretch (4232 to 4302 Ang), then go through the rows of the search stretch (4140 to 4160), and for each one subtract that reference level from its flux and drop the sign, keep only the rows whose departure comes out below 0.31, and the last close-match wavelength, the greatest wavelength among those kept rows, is 4159.0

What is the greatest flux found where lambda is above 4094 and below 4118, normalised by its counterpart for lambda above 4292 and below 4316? 0.97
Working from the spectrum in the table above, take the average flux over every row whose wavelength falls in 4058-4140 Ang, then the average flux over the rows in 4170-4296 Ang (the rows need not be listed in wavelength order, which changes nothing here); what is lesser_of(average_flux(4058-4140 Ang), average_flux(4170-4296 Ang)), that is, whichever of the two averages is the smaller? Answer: 8.10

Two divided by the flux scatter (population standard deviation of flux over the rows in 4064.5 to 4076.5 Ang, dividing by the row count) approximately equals 11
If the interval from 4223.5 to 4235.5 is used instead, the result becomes 5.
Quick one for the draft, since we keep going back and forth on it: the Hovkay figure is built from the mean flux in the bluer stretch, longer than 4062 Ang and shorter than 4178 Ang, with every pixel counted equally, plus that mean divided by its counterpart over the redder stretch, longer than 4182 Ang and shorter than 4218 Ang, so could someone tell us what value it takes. 9.11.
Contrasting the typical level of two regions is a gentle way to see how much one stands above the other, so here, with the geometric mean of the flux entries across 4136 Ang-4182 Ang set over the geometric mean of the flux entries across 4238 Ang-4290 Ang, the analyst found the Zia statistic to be 0.934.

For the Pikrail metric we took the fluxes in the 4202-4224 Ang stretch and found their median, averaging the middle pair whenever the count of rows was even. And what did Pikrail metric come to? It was 8.6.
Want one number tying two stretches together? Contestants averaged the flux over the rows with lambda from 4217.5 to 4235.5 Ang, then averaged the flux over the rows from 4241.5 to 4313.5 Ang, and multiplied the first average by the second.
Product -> 69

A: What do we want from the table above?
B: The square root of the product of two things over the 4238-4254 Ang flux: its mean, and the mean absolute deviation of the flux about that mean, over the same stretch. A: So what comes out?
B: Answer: 1.7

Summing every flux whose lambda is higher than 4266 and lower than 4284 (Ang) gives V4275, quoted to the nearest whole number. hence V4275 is 51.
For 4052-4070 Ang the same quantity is 46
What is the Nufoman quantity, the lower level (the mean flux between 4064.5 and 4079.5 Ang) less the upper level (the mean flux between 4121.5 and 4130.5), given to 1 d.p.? -0.4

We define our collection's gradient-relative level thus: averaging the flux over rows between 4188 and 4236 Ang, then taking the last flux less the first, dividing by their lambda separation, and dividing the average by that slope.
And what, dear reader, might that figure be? 590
